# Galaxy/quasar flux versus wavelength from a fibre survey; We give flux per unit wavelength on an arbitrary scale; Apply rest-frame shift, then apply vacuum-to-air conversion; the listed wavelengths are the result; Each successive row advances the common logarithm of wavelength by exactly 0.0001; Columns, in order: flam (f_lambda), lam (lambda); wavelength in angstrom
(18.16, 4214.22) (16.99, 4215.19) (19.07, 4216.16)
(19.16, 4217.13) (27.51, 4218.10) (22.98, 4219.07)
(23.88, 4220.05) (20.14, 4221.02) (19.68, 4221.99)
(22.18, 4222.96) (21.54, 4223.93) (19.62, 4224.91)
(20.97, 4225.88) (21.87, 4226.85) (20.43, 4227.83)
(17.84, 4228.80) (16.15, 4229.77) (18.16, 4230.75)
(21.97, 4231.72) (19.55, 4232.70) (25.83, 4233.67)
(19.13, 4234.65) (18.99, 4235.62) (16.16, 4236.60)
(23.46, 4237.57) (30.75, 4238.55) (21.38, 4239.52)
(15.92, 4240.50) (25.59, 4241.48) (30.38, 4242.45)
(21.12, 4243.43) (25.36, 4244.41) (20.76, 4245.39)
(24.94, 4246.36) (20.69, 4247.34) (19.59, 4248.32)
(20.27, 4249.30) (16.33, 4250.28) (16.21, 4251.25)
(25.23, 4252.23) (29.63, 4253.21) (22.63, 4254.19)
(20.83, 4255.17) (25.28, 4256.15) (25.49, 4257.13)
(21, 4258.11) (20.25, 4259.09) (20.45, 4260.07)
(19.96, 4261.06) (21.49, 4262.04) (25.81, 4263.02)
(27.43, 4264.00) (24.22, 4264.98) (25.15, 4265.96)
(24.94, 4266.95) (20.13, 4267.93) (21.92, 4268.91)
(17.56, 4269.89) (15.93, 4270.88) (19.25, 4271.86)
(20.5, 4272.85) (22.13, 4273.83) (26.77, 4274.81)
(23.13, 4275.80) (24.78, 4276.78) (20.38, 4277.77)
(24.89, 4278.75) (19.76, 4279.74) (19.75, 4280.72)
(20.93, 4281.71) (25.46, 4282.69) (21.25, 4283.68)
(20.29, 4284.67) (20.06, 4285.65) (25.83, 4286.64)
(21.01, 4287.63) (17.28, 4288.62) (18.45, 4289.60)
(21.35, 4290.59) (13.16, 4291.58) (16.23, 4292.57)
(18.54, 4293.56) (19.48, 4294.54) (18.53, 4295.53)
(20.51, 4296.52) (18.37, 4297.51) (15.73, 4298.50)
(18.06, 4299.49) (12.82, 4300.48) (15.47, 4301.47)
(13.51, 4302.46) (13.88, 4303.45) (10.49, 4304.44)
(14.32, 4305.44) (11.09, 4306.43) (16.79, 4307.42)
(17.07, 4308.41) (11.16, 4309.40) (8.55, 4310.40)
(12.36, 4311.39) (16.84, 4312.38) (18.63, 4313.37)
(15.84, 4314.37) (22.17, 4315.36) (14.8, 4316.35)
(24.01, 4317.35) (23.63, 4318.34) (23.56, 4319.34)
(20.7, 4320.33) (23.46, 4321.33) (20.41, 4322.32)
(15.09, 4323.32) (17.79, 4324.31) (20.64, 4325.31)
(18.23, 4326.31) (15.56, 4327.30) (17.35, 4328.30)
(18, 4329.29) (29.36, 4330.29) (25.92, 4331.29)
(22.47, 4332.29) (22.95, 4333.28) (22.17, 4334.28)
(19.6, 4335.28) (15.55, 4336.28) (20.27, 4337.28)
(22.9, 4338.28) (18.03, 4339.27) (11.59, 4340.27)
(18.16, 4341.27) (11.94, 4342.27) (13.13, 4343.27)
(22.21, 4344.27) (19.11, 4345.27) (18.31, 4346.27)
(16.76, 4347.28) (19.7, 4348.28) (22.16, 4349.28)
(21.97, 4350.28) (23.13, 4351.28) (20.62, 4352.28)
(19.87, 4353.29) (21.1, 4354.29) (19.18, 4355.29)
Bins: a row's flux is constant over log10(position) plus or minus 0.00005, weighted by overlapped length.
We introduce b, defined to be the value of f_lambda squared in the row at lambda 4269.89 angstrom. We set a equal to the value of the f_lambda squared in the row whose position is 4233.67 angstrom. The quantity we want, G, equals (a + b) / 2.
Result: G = 488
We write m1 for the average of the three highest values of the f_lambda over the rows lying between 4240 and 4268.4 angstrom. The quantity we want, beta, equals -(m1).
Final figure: -29.1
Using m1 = 29.1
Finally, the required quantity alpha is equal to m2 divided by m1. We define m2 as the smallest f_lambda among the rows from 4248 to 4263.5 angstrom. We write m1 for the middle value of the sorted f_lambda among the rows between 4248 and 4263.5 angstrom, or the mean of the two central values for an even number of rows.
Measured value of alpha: 0.78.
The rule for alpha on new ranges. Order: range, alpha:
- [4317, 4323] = 0.87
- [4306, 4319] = 0.51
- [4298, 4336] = 0.49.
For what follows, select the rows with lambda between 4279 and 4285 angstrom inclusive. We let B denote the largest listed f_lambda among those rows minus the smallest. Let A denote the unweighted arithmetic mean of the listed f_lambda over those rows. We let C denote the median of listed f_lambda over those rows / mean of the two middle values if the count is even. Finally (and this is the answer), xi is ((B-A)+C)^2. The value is 26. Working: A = 21.2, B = 5.7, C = 20.6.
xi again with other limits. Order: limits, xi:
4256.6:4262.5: 23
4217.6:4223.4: 59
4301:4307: 31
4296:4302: 60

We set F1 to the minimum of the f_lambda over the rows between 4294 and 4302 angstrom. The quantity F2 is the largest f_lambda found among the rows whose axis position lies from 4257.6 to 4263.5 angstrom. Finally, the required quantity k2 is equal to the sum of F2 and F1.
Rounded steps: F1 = 12.82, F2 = 25.81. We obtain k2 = 38.6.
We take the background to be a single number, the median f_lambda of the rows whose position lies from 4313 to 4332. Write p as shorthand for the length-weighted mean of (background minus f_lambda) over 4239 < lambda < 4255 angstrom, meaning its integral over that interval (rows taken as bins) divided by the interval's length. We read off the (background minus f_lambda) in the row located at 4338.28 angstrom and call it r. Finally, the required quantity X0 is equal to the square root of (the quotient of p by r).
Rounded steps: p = -1.8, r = -2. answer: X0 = 0.86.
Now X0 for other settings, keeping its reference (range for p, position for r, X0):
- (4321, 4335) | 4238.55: 0.14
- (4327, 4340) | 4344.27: 0.40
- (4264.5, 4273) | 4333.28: 0.51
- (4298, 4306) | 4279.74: 3.07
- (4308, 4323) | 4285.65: 2.52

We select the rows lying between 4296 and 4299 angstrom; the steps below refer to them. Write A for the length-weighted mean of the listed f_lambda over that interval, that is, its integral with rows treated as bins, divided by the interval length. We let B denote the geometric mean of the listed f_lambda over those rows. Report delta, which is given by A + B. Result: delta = 36.3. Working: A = 18.2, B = 18.1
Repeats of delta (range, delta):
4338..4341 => 34.1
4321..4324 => 38.7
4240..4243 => 47.0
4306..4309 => 29.7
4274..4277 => 49.5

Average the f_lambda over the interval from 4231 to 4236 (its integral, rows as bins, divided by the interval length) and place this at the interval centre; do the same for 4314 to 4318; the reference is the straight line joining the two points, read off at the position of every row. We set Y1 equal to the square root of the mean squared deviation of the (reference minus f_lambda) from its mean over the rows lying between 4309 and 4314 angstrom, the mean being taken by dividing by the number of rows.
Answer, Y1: 3.7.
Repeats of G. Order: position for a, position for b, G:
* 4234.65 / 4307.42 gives 324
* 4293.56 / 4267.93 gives 374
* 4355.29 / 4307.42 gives 325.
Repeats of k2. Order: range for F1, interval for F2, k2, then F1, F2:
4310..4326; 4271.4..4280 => 35.3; 8.55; 26.77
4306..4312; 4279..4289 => 34.4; 8.55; 25.83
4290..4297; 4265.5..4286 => 39.9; 13.16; 26.77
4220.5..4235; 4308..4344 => 45.5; 16.15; 29.36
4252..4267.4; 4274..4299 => 46.7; 19.96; 26.77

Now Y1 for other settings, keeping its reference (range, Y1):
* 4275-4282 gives 2.1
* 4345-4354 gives 1.9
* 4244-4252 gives 3.1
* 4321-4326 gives 2.8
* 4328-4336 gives 3.8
